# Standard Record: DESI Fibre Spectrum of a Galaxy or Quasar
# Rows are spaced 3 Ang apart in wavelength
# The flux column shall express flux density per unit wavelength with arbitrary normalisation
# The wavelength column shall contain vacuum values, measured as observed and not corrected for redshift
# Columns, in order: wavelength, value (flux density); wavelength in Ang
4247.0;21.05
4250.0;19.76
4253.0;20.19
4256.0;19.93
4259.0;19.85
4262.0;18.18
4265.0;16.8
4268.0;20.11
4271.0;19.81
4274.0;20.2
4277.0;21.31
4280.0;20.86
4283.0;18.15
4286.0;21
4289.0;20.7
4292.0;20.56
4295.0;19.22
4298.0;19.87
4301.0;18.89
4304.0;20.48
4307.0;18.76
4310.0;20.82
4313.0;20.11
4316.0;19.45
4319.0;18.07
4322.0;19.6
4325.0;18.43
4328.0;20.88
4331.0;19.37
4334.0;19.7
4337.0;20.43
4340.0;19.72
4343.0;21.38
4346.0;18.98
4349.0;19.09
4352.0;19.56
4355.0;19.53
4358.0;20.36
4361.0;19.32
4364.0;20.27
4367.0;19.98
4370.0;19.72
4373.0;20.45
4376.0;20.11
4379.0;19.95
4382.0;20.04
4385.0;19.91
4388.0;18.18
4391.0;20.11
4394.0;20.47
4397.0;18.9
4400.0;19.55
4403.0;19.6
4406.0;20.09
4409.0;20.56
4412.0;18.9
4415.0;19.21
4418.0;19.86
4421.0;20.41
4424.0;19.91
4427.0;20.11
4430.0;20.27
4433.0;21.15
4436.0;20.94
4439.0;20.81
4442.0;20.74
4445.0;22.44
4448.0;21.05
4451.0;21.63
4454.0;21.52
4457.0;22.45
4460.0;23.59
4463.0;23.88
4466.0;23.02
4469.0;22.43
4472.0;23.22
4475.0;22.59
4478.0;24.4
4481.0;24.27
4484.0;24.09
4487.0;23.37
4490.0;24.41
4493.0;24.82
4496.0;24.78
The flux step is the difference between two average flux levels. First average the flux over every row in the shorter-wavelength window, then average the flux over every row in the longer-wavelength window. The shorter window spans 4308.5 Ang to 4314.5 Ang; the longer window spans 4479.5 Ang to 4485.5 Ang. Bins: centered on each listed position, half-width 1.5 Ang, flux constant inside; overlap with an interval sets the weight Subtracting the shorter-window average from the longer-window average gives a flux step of 3.7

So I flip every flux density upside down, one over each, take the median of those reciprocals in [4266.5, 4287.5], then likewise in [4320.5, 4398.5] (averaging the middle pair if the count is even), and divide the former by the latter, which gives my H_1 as 0.98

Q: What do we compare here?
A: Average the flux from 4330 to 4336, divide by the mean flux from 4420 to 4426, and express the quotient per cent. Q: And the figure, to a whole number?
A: 97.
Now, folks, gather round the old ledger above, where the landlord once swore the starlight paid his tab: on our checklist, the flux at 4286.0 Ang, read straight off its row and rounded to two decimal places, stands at 21.00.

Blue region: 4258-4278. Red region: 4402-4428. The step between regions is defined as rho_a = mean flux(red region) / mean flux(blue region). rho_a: 1.02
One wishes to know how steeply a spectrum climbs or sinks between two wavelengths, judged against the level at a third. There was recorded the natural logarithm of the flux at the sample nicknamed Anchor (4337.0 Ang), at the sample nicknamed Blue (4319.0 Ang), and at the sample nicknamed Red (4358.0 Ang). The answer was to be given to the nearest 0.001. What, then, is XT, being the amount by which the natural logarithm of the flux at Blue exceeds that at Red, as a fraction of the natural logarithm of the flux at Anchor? -0.040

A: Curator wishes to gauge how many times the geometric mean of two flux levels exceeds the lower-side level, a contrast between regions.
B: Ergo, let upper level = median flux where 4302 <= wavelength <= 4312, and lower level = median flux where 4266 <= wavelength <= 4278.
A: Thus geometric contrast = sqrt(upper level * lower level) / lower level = 1.01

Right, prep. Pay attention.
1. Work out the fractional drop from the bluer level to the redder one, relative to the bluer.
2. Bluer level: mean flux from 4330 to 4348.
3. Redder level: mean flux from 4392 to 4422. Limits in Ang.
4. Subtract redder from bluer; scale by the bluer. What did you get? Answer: 0.01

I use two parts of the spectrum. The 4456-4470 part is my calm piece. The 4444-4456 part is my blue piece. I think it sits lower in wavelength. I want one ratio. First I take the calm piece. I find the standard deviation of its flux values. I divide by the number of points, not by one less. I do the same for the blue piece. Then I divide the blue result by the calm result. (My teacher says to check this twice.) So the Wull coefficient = 0.9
